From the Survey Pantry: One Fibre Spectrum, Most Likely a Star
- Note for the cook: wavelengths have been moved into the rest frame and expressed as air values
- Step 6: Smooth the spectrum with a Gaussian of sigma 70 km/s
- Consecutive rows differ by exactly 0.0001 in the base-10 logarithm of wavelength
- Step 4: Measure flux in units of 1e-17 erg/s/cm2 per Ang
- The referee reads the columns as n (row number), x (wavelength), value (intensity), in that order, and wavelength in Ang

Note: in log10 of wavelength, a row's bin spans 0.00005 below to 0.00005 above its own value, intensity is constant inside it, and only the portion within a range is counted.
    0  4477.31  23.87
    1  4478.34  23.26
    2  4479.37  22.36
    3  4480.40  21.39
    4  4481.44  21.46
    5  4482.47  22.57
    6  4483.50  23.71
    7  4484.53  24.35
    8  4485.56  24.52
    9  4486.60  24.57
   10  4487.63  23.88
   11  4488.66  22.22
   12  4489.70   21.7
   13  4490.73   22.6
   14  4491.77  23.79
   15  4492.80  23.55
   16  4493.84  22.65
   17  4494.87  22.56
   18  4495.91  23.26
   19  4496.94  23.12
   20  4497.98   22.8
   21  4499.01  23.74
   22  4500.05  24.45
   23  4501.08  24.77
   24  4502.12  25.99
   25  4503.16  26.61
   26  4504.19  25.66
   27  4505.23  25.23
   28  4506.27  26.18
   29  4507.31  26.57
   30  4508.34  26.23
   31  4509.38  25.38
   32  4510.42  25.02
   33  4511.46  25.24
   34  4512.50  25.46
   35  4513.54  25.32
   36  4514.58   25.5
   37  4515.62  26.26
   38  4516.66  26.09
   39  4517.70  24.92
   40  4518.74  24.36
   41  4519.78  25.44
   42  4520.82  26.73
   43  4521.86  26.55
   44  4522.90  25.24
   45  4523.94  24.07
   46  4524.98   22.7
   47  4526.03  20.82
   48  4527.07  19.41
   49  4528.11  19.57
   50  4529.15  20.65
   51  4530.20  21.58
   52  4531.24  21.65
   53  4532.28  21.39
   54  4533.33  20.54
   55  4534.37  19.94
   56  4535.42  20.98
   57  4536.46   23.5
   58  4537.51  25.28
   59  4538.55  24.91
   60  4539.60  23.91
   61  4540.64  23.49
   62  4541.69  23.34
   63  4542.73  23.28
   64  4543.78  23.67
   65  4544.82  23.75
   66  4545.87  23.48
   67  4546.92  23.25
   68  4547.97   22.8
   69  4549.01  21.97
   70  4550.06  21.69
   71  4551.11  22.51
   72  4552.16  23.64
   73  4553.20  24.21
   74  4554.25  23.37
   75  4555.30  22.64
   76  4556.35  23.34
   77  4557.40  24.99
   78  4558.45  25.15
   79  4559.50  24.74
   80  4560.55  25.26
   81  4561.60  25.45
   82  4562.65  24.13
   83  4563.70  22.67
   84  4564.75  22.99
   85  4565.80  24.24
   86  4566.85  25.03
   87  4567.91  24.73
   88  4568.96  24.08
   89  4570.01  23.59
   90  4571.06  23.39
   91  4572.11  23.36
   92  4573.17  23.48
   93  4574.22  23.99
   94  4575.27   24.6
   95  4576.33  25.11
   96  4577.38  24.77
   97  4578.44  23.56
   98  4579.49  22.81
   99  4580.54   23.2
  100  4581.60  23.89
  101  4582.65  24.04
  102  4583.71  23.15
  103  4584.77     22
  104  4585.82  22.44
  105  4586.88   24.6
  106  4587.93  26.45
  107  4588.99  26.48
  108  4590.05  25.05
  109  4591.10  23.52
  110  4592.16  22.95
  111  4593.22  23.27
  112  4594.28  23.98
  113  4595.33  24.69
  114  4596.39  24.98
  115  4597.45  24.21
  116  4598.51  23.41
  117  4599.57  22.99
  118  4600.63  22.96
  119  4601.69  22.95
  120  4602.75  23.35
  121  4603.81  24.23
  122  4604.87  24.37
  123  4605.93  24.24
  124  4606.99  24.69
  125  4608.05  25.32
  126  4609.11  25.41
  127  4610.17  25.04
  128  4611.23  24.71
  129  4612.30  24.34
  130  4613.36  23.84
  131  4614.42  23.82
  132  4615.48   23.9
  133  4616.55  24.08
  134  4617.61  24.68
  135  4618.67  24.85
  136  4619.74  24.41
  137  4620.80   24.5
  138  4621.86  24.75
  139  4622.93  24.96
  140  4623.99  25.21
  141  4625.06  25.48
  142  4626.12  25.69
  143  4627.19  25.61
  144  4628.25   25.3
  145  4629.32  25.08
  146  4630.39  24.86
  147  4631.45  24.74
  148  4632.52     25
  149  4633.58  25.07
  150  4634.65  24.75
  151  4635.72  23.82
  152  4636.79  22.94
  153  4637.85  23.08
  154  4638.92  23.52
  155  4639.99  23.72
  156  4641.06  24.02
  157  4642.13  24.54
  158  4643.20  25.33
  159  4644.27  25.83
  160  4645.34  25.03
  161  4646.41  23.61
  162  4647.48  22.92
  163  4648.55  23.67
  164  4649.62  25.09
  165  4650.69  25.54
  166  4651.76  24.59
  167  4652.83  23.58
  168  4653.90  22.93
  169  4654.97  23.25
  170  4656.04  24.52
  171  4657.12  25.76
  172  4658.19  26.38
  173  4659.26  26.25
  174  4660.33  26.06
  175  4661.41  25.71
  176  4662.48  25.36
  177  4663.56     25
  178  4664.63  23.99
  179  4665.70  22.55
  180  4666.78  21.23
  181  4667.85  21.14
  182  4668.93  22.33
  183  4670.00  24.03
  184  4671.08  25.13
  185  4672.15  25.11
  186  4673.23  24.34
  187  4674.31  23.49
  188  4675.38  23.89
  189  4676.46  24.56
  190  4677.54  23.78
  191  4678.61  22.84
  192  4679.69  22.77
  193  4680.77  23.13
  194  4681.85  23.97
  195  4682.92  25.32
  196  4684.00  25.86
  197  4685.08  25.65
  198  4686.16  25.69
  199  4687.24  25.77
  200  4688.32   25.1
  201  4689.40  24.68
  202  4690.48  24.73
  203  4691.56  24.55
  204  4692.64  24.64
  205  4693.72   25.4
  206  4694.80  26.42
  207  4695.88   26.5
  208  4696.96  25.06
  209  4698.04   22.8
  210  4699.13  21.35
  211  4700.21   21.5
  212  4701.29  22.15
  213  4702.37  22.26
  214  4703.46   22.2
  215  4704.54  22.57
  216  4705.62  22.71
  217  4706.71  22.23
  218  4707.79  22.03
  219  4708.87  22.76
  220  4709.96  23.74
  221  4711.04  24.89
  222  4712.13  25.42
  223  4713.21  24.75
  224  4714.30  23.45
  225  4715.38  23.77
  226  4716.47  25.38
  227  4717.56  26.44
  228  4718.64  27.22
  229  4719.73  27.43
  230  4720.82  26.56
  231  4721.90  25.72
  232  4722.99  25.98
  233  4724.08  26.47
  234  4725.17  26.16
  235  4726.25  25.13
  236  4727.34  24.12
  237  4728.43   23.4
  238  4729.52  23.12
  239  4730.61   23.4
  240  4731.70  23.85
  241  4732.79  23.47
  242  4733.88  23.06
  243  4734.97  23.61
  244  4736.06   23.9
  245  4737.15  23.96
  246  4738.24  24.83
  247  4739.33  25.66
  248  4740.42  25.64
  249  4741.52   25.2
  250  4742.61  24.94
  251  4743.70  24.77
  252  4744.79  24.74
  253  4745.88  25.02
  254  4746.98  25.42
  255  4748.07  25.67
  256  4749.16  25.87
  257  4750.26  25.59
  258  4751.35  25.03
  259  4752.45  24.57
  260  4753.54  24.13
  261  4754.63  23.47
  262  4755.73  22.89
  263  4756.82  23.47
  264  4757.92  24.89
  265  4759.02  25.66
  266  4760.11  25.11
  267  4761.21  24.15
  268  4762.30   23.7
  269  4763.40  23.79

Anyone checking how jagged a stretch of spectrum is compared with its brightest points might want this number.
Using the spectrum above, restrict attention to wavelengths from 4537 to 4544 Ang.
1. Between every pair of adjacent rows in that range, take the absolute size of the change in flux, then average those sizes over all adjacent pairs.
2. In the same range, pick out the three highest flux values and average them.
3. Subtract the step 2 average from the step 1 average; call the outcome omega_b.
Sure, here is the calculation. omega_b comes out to -24.30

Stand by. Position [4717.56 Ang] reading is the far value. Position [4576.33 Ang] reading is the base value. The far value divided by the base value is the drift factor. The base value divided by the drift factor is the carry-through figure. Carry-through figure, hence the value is 23.8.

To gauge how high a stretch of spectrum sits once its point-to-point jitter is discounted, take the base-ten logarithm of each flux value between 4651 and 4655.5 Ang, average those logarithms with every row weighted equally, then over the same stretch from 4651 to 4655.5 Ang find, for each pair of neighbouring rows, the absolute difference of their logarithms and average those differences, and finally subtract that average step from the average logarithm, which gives 1.36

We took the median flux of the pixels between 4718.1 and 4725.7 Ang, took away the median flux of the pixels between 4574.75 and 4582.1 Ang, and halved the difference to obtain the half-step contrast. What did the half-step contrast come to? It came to 1.3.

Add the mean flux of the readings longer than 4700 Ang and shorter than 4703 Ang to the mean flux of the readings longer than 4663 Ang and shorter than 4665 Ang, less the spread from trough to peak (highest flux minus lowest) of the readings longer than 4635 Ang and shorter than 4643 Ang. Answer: 44.9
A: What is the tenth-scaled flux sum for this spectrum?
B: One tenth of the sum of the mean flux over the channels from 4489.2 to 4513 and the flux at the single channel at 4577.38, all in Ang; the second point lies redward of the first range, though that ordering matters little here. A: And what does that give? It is 4.92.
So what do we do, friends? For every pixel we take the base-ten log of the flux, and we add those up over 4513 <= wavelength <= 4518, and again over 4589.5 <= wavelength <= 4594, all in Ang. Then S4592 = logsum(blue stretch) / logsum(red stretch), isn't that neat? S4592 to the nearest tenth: 1.3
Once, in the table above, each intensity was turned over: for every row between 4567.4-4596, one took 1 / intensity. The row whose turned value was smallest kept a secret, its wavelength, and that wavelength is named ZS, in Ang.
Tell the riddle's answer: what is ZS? 4588.99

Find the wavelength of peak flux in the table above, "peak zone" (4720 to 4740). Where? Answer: 4720.82 Ang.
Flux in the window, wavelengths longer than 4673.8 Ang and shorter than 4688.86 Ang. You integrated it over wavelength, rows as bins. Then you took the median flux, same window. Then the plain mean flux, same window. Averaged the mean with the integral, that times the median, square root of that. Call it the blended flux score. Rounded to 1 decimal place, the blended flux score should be 69.0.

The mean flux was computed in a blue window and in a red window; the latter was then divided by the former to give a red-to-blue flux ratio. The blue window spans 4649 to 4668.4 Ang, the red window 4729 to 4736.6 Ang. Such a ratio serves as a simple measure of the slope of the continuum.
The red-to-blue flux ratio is 0.96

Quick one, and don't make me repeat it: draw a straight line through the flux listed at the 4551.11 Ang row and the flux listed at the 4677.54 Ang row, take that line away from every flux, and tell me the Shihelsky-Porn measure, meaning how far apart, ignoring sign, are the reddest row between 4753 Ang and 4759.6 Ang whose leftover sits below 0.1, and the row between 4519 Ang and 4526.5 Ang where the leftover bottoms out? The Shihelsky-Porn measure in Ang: 230.8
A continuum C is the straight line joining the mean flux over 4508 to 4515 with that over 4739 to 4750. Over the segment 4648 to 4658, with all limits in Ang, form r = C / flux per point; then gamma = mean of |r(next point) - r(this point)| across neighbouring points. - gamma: 0.039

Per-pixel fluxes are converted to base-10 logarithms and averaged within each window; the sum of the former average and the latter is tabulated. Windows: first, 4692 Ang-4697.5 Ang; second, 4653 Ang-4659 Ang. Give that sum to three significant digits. 2.80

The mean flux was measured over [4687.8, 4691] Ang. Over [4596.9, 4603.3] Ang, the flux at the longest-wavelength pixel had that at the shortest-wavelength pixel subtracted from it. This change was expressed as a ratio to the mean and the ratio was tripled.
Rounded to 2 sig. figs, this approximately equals -0.10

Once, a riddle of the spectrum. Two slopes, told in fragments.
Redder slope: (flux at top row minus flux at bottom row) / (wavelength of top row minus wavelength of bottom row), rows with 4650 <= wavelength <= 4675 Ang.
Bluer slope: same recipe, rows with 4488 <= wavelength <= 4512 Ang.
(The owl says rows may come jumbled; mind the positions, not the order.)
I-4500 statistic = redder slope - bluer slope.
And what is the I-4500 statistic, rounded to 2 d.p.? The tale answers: -0.22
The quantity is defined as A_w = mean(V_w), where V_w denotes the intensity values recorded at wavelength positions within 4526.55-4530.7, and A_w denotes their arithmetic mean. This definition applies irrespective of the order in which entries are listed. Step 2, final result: 20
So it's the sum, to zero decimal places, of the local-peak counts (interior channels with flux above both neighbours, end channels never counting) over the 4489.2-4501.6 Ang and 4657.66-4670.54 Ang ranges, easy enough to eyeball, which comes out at 2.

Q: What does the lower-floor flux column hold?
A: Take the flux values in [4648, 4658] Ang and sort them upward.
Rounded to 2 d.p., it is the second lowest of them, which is 23.25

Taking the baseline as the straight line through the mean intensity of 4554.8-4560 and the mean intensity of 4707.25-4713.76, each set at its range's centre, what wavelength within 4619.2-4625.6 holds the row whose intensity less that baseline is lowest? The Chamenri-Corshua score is 4619.74 Ang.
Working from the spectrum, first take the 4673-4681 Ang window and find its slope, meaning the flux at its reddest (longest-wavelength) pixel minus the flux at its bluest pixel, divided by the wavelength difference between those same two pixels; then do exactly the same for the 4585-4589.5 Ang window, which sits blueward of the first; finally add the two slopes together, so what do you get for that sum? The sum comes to 1.11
